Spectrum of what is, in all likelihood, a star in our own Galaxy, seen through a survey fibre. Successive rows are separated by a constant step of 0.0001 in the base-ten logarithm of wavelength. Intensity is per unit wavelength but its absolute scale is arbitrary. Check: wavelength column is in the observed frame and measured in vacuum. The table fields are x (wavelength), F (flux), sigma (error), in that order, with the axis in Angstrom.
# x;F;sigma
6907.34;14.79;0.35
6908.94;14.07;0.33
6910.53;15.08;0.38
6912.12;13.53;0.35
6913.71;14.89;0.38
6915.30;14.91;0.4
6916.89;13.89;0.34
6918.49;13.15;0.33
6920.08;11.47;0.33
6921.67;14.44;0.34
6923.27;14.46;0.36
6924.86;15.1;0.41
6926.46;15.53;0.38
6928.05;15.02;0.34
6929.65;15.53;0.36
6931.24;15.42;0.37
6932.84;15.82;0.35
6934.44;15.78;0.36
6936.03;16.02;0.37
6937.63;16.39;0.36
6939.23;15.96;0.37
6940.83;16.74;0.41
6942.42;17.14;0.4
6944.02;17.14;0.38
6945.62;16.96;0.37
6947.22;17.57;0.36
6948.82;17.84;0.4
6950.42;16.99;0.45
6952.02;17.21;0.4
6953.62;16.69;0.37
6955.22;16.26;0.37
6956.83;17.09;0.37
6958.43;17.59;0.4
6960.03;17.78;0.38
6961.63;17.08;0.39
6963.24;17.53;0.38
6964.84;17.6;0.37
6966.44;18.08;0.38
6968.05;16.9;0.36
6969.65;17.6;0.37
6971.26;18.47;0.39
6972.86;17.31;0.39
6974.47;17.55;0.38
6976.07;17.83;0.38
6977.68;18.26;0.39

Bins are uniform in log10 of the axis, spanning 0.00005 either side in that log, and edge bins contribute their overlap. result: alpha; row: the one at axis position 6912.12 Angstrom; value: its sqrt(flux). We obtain 3.7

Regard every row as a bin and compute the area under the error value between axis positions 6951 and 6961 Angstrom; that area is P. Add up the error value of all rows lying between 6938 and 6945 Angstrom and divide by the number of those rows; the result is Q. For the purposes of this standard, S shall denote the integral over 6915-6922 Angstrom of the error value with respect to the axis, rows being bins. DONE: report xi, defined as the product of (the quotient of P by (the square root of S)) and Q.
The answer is 0.96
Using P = 3.8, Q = 0.390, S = 2.4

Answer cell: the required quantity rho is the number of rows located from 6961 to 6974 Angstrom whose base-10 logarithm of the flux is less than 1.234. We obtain 2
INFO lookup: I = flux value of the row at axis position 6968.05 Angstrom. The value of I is 16.9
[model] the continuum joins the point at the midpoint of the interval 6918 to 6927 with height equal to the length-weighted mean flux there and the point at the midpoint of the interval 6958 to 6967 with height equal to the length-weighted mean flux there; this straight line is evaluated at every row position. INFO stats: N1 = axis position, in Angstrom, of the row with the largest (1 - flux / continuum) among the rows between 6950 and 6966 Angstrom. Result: 6955.22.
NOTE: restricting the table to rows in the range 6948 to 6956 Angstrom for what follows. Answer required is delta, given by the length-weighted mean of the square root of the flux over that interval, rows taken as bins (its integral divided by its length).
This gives 4.1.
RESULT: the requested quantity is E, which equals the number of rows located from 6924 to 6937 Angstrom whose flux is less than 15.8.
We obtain 6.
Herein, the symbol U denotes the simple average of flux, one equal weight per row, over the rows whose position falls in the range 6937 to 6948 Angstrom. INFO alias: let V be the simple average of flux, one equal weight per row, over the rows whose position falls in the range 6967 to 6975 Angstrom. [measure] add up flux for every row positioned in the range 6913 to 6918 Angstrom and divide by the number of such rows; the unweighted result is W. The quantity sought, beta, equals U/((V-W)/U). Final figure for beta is 94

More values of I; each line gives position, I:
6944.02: 17.14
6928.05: 15.02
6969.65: 17.6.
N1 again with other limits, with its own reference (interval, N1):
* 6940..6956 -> 6955.22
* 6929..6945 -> 6939.23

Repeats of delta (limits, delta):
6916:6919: 3.7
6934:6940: 4.0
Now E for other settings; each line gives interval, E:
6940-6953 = 0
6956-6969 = 0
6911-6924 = 8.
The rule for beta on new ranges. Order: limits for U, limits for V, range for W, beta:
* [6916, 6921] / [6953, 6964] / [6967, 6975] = -392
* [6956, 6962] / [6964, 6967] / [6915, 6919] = 78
